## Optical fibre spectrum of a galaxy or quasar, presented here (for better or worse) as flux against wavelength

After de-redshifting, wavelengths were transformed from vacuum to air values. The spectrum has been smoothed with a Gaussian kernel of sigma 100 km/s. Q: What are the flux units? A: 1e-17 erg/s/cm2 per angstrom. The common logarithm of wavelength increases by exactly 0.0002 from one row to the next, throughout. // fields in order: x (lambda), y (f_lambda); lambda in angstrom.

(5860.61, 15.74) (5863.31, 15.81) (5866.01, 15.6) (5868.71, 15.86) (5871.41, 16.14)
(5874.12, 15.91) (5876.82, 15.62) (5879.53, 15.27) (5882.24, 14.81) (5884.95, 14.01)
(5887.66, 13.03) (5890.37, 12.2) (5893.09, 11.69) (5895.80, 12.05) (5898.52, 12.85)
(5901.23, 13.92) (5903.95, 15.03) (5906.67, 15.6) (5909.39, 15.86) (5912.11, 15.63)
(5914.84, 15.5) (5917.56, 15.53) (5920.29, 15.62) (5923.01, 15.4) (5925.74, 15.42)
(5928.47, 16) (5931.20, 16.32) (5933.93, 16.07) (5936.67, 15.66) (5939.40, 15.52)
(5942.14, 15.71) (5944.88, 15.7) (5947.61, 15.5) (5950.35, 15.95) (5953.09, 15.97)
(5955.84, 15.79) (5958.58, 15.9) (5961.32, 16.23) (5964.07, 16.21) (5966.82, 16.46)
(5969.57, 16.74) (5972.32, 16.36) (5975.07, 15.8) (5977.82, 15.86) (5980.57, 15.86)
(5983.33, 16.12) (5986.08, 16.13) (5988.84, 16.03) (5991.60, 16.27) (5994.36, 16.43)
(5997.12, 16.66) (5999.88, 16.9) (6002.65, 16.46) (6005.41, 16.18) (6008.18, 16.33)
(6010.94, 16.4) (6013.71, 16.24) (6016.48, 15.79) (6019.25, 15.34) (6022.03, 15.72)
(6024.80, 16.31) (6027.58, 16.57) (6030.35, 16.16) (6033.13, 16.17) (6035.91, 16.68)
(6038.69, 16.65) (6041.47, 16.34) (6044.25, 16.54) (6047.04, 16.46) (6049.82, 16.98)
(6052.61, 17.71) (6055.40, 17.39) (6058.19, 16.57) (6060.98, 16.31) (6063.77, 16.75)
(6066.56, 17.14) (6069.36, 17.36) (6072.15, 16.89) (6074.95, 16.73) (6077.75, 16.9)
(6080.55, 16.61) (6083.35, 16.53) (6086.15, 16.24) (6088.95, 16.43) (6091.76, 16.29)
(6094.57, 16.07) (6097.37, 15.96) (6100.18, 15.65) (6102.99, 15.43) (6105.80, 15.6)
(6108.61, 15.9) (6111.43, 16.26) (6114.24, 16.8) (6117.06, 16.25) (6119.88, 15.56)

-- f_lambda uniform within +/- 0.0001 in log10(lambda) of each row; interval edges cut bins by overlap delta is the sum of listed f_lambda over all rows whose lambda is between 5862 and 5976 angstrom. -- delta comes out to 642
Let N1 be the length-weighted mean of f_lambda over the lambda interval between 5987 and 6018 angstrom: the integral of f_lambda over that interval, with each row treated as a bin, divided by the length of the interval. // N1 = 16.3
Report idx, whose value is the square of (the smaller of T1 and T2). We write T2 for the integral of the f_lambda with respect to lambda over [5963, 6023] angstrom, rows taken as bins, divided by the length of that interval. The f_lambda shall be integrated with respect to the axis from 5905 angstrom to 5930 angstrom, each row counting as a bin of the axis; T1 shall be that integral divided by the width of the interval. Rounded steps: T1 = 15.6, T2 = 16.2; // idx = 244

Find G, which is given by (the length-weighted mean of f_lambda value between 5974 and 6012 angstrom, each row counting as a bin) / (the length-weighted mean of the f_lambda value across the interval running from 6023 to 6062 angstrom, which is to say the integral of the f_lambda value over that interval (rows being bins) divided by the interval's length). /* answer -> 0.98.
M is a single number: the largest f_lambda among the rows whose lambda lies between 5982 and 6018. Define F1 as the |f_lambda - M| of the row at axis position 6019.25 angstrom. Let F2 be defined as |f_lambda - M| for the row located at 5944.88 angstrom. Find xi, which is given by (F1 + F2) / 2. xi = 1.4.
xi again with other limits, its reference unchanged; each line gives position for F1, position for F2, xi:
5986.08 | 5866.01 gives 1.0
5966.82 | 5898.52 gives 2.2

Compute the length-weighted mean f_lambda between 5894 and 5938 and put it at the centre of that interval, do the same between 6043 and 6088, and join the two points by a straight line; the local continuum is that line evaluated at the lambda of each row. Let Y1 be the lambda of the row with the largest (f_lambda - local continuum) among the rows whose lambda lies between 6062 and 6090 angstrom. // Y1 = 6069.36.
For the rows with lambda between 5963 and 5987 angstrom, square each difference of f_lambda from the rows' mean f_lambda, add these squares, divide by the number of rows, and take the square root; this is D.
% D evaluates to 0.29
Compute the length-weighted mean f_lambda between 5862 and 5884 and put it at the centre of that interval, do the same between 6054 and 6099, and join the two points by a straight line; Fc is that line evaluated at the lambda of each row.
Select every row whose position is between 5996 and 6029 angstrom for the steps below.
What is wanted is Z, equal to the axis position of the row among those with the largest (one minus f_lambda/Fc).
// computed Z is 6019.25 angstrom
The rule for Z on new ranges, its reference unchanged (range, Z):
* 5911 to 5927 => 5923.01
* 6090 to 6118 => 6102.99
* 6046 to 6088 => 6086.15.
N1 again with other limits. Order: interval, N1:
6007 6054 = 16.4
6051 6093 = 16.8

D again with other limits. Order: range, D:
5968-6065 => 0.45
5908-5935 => 0.30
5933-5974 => 0.35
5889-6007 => 1.19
